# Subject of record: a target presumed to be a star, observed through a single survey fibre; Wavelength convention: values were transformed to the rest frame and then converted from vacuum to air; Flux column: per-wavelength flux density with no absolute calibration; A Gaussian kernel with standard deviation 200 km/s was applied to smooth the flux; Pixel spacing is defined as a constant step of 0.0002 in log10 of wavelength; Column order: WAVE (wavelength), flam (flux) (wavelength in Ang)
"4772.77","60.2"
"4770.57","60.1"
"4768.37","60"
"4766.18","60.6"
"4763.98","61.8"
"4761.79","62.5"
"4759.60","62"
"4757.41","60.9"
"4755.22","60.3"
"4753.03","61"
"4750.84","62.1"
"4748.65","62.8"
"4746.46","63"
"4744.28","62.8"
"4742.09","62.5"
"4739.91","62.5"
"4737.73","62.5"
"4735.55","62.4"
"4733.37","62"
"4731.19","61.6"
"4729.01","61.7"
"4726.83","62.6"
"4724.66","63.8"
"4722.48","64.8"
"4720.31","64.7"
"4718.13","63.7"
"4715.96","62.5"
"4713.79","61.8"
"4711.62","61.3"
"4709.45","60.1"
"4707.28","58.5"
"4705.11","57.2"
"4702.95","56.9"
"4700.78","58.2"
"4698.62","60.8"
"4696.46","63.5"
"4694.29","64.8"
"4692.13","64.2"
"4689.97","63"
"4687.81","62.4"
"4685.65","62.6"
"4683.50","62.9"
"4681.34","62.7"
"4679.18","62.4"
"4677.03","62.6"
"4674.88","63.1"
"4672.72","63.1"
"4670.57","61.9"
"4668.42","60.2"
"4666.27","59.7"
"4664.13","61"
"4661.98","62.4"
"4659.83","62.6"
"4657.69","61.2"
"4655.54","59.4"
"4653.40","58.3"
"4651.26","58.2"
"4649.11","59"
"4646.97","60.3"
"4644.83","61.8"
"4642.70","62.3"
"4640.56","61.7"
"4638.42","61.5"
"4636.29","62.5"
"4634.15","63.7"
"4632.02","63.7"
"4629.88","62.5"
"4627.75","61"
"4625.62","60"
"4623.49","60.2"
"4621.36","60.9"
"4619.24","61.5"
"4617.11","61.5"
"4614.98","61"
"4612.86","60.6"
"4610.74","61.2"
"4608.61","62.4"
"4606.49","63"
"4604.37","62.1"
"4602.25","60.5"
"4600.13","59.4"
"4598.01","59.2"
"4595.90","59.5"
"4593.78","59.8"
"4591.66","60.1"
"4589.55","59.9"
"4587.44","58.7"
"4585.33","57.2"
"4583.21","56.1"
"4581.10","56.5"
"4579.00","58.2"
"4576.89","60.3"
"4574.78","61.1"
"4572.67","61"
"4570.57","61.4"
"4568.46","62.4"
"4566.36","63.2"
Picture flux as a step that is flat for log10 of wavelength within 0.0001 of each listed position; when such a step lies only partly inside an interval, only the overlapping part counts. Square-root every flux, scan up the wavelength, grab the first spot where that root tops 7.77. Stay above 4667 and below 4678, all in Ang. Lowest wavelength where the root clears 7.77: 4670.57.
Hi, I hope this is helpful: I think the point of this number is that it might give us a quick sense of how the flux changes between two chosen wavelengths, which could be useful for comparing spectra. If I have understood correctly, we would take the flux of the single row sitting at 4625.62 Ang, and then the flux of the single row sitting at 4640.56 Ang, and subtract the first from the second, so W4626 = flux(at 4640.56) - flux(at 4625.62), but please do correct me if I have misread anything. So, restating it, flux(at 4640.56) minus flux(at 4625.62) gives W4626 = 1.7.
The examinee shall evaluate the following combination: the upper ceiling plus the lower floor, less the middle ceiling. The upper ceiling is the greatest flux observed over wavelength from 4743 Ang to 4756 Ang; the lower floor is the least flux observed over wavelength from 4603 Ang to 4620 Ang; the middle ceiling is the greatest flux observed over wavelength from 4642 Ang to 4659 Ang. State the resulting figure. 61.3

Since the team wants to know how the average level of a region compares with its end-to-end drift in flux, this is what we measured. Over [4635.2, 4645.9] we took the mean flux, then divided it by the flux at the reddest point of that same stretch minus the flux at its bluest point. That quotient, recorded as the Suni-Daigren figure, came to -89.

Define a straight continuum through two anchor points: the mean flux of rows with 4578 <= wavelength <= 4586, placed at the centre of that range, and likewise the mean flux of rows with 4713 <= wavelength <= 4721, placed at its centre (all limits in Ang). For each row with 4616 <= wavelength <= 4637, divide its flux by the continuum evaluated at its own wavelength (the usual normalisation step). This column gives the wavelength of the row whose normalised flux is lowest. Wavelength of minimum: 4625.62 Ang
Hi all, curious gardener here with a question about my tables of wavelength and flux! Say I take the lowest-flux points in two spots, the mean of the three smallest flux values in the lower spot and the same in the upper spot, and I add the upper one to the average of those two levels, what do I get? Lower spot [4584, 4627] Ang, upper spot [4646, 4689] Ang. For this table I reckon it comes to 117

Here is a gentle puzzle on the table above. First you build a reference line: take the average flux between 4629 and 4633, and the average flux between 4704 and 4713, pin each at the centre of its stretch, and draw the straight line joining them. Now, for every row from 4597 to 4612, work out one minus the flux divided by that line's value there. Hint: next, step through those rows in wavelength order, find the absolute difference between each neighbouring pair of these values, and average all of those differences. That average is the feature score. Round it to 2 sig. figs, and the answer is 0.015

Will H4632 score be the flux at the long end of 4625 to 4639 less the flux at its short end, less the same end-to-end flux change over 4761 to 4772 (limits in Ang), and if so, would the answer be 3.9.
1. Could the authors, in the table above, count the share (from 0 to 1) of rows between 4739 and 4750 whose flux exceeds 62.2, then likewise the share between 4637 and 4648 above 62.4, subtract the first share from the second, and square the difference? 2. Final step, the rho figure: 1.00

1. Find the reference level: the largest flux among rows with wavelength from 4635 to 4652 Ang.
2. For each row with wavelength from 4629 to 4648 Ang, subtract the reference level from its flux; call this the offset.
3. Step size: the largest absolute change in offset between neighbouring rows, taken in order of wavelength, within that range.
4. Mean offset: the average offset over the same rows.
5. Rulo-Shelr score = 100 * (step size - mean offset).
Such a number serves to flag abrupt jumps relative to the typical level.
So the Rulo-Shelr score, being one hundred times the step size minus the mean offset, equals 178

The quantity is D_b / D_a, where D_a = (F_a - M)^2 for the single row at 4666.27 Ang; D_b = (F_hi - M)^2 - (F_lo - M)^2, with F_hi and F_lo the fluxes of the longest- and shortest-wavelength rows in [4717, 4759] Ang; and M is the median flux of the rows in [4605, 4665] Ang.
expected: -2.0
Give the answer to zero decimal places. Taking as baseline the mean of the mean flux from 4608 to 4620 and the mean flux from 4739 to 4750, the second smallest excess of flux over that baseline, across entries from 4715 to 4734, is 0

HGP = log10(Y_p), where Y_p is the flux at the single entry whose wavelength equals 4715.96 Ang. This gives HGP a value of 1.80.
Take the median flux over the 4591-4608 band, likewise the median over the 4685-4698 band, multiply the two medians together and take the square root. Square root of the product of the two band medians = 61.6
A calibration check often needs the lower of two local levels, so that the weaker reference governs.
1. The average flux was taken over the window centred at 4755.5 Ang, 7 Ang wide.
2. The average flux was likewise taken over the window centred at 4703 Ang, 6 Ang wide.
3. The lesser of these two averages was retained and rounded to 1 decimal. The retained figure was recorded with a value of 57.4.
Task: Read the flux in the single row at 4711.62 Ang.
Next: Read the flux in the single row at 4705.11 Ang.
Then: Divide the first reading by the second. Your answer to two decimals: 1.07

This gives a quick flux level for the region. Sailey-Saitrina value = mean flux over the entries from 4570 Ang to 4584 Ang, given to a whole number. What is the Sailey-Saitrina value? 59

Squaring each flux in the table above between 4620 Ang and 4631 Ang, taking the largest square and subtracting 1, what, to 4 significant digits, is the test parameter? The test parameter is 3905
